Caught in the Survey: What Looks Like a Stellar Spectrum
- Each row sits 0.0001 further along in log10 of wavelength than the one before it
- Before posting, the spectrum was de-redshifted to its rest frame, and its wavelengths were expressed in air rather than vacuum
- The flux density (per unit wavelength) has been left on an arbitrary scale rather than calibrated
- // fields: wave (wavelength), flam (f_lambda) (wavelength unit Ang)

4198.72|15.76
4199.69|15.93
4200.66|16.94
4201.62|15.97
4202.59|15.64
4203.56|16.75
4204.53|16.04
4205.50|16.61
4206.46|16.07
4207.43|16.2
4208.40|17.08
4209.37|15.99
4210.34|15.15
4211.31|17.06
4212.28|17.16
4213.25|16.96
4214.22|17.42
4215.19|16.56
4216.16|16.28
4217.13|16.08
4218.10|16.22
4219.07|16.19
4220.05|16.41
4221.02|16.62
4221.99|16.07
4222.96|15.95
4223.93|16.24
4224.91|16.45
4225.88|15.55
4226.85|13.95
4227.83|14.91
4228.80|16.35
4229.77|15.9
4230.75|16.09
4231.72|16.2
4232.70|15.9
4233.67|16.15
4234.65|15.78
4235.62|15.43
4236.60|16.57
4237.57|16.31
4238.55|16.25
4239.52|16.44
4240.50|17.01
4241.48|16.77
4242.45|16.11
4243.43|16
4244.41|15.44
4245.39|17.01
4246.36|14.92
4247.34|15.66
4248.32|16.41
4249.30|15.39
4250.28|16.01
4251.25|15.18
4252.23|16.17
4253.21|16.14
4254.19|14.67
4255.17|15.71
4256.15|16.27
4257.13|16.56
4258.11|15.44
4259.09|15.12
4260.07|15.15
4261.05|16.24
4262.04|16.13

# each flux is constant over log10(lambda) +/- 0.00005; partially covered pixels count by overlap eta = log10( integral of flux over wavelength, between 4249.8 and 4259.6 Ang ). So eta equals 2.19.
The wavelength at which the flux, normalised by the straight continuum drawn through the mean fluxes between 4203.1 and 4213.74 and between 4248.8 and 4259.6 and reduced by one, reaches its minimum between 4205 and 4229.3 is 4226.85 Ang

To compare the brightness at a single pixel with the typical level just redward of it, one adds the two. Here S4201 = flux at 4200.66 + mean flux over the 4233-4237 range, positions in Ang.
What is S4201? 32.9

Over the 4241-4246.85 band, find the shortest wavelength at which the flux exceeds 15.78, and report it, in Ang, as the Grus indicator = 4241.48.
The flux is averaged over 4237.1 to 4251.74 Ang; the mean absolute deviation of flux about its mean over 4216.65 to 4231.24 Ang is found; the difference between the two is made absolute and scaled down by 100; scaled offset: 0.156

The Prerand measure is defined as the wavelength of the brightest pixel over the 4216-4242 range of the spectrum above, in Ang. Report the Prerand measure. 4240.50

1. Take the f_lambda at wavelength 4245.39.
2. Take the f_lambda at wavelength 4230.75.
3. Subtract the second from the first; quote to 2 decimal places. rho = 0.92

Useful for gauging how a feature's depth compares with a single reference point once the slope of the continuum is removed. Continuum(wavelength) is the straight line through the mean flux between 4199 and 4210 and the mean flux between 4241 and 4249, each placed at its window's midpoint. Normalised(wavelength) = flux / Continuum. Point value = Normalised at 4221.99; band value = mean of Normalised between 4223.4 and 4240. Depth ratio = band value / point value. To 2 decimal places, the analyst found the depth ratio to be 0.99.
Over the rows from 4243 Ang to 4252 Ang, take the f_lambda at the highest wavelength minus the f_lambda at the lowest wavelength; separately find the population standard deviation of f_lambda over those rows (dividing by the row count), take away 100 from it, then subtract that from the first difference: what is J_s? 98.6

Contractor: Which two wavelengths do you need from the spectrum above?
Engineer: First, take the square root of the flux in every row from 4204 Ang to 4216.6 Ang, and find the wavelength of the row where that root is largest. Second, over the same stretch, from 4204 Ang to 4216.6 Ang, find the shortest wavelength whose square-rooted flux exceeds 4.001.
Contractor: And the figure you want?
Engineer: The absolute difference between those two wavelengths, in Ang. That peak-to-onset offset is 9.7 Ang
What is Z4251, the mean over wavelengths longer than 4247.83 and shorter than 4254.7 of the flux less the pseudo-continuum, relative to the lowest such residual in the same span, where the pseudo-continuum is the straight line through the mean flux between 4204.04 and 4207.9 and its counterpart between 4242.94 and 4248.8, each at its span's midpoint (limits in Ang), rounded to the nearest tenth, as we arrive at 0.1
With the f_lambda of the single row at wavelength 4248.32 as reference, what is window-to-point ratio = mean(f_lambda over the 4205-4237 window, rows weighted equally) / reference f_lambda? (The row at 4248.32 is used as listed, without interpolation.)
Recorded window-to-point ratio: 0.99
